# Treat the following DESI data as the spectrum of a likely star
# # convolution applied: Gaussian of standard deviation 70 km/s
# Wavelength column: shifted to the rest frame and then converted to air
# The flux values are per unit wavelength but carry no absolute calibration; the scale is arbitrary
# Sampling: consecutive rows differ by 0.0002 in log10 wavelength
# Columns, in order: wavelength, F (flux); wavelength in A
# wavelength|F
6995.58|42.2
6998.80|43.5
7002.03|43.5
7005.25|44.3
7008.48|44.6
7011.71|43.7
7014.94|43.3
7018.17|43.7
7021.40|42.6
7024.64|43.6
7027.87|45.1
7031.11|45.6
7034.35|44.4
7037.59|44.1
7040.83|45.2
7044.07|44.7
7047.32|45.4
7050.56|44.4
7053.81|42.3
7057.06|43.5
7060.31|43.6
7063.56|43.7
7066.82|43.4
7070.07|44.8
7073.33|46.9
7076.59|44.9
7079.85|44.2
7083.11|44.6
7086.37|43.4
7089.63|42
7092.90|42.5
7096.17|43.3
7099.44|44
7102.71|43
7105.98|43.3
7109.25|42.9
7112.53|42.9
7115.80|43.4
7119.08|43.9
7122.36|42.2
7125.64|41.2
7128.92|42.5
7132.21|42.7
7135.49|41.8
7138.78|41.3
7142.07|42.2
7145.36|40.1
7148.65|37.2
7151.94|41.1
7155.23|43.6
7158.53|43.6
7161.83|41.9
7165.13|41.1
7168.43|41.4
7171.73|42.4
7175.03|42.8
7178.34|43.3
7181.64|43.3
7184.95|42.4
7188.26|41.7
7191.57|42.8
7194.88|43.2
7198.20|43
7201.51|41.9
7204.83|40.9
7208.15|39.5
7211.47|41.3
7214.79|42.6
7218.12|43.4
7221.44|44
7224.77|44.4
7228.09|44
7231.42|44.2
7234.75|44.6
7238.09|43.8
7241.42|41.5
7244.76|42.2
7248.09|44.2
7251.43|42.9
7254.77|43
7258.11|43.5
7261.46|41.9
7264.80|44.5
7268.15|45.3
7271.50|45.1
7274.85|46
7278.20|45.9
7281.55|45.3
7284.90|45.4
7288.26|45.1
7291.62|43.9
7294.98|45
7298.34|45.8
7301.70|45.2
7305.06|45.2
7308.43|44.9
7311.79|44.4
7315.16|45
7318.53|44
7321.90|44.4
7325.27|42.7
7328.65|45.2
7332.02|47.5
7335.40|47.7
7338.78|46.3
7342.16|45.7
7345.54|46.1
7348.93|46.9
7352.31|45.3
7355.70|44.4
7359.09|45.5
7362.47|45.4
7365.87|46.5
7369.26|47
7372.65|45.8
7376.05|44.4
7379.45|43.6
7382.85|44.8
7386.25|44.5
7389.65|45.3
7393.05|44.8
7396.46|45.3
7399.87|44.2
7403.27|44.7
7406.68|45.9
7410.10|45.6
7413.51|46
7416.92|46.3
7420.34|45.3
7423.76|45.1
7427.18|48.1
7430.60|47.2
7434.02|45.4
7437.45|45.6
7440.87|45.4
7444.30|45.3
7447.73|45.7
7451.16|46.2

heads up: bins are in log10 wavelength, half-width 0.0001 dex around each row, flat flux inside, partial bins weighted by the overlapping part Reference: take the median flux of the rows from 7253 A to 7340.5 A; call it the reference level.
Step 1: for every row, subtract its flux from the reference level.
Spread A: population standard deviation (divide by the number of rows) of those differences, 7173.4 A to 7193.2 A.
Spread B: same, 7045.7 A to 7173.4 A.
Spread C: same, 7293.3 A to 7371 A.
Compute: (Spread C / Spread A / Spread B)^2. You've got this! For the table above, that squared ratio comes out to 1.6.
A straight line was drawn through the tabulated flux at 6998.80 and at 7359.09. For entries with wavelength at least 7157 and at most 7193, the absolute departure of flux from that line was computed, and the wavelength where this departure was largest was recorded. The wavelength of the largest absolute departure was 7165.13 A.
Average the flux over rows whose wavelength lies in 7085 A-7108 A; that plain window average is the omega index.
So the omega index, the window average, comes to 43.1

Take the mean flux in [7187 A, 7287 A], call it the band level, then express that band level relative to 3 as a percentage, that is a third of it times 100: 1447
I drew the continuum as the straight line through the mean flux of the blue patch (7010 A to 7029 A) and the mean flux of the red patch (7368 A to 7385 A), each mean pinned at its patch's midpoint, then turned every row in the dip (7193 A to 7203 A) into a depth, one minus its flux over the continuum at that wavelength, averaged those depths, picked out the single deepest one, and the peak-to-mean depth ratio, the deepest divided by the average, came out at 1.5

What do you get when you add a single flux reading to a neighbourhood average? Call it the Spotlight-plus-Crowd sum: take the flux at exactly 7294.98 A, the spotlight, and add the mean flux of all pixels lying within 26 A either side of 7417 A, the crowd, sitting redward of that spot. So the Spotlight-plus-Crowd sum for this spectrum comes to 91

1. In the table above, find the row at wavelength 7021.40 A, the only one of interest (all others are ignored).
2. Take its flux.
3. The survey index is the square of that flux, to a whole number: 1815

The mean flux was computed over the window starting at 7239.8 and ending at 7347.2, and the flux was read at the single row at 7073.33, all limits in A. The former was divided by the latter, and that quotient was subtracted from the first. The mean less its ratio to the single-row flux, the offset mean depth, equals 43.8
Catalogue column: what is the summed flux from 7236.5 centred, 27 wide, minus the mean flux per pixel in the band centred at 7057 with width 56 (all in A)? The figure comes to 304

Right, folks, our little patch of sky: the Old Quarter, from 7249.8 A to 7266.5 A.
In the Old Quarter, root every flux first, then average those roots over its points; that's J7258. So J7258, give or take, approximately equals 6.57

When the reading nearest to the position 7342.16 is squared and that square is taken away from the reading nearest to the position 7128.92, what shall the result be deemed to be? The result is -2046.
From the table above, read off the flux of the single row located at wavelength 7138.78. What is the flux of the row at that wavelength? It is 41.3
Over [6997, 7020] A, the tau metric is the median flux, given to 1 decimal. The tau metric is 43.7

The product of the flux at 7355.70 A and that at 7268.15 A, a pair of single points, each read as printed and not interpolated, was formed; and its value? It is 2011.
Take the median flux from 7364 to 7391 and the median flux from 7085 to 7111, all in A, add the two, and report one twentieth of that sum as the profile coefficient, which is 4.41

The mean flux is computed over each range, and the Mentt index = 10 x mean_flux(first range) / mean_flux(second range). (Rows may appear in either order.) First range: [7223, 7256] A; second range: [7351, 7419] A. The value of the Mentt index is 9.6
